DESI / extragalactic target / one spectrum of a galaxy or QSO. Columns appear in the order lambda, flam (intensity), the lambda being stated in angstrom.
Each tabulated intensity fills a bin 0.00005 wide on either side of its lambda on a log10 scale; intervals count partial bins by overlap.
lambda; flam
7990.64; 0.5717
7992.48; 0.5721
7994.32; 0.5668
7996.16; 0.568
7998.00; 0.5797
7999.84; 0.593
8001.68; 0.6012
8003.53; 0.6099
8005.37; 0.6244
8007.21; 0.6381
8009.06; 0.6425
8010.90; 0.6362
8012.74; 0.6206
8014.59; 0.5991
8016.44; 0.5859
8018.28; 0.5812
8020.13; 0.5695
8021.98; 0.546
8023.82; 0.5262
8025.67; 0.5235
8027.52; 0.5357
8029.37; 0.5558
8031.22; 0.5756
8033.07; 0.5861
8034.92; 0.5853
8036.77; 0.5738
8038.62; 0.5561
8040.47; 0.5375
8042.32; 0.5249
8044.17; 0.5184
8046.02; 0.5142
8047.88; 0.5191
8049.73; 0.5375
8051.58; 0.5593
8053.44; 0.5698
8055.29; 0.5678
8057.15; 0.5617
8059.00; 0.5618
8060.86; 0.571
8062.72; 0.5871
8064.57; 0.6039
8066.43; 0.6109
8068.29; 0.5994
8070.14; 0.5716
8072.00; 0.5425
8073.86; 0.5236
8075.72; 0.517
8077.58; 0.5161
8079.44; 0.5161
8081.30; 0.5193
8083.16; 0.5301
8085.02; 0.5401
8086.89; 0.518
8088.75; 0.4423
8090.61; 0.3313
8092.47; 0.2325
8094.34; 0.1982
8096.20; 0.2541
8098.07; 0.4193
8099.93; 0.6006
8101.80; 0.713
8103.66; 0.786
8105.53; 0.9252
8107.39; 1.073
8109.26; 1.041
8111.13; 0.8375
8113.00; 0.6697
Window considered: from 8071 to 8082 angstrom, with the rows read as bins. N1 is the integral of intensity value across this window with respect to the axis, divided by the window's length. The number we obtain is 0.523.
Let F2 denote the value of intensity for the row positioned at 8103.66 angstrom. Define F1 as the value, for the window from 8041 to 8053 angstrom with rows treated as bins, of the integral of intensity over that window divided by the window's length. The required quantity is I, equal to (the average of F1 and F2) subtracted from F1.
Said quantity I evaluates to -0.13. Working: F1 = 0.531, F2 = 0.786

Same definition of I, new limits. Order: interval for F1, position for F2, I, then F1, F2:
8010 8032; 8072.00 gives 0.01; 0.571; 0.5425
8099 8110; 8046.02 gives 0.17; 0.853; 0.5142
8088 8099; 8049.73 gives -0.11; 0.311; 0.5375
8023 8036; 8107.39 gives -0.26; 0.556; 1.073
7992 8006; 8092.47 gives 0.18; 0.589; 0.2325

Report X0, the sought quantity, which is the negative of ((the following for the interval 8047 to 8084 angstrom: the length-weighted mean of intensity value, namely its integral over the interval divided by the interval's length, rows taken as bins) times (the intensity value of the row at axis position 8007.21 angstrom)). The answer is -0.35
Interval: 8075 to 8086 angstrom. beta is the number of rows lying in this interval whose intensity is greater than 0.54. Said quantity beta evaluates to 1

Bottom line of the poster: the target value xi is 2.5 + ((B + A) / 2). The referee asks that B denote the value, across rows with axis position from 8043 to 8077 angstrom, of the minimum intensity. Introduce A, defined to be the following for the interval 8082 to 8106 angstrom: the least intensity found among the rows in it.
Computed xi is 2.86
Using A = 0.1982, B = 0.5142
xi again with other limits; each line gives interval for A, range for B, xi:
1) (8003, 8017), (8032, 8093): 2.91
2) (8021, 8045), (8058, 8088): 3.02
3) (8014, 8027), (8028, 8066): 3.02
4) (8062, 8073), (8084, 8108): 2.87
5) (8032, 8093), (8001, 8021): 2.90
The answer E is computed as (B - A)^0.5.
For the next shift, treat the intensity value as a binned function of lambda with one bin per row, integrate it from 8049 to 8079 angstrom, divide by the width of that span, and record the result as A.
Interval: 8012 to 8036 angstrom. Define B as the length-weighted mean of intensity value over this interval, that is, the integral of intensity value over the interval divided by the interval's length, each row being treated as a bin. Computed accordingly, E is 0.08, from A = 0.562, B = 0.568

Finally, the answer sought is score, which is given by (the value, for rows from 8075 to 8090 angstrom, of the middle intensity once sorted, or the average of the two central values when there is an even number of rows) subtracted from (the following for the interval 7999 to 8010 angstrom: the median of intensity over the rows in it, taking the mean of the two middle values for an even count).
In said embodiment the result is 0.10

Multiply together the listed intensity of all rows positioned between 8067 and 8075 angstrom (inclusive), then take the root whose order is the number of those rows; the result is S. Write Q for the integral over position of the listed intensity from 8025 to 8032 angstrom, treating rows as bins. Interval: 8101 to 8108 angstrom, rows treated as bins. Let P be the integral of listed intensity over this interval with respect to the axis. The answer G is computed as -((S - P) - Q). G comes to 9.4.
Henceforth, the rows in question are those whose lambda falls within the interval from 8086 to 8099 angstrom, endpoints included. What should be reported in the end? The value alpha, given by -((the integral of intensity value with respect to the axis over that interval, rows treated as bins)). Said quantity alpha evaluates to -4.4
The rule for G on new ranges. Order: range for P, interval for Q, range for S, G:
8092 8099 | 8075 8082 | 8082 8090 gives 5.1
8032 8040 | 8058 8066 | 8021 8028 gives 8.7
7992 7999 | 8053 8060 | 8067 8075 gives 7.4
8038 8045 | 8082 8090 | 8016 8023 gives 7.2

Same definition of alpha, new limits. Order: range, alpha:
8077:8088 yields -5.7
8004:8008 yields -2.5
